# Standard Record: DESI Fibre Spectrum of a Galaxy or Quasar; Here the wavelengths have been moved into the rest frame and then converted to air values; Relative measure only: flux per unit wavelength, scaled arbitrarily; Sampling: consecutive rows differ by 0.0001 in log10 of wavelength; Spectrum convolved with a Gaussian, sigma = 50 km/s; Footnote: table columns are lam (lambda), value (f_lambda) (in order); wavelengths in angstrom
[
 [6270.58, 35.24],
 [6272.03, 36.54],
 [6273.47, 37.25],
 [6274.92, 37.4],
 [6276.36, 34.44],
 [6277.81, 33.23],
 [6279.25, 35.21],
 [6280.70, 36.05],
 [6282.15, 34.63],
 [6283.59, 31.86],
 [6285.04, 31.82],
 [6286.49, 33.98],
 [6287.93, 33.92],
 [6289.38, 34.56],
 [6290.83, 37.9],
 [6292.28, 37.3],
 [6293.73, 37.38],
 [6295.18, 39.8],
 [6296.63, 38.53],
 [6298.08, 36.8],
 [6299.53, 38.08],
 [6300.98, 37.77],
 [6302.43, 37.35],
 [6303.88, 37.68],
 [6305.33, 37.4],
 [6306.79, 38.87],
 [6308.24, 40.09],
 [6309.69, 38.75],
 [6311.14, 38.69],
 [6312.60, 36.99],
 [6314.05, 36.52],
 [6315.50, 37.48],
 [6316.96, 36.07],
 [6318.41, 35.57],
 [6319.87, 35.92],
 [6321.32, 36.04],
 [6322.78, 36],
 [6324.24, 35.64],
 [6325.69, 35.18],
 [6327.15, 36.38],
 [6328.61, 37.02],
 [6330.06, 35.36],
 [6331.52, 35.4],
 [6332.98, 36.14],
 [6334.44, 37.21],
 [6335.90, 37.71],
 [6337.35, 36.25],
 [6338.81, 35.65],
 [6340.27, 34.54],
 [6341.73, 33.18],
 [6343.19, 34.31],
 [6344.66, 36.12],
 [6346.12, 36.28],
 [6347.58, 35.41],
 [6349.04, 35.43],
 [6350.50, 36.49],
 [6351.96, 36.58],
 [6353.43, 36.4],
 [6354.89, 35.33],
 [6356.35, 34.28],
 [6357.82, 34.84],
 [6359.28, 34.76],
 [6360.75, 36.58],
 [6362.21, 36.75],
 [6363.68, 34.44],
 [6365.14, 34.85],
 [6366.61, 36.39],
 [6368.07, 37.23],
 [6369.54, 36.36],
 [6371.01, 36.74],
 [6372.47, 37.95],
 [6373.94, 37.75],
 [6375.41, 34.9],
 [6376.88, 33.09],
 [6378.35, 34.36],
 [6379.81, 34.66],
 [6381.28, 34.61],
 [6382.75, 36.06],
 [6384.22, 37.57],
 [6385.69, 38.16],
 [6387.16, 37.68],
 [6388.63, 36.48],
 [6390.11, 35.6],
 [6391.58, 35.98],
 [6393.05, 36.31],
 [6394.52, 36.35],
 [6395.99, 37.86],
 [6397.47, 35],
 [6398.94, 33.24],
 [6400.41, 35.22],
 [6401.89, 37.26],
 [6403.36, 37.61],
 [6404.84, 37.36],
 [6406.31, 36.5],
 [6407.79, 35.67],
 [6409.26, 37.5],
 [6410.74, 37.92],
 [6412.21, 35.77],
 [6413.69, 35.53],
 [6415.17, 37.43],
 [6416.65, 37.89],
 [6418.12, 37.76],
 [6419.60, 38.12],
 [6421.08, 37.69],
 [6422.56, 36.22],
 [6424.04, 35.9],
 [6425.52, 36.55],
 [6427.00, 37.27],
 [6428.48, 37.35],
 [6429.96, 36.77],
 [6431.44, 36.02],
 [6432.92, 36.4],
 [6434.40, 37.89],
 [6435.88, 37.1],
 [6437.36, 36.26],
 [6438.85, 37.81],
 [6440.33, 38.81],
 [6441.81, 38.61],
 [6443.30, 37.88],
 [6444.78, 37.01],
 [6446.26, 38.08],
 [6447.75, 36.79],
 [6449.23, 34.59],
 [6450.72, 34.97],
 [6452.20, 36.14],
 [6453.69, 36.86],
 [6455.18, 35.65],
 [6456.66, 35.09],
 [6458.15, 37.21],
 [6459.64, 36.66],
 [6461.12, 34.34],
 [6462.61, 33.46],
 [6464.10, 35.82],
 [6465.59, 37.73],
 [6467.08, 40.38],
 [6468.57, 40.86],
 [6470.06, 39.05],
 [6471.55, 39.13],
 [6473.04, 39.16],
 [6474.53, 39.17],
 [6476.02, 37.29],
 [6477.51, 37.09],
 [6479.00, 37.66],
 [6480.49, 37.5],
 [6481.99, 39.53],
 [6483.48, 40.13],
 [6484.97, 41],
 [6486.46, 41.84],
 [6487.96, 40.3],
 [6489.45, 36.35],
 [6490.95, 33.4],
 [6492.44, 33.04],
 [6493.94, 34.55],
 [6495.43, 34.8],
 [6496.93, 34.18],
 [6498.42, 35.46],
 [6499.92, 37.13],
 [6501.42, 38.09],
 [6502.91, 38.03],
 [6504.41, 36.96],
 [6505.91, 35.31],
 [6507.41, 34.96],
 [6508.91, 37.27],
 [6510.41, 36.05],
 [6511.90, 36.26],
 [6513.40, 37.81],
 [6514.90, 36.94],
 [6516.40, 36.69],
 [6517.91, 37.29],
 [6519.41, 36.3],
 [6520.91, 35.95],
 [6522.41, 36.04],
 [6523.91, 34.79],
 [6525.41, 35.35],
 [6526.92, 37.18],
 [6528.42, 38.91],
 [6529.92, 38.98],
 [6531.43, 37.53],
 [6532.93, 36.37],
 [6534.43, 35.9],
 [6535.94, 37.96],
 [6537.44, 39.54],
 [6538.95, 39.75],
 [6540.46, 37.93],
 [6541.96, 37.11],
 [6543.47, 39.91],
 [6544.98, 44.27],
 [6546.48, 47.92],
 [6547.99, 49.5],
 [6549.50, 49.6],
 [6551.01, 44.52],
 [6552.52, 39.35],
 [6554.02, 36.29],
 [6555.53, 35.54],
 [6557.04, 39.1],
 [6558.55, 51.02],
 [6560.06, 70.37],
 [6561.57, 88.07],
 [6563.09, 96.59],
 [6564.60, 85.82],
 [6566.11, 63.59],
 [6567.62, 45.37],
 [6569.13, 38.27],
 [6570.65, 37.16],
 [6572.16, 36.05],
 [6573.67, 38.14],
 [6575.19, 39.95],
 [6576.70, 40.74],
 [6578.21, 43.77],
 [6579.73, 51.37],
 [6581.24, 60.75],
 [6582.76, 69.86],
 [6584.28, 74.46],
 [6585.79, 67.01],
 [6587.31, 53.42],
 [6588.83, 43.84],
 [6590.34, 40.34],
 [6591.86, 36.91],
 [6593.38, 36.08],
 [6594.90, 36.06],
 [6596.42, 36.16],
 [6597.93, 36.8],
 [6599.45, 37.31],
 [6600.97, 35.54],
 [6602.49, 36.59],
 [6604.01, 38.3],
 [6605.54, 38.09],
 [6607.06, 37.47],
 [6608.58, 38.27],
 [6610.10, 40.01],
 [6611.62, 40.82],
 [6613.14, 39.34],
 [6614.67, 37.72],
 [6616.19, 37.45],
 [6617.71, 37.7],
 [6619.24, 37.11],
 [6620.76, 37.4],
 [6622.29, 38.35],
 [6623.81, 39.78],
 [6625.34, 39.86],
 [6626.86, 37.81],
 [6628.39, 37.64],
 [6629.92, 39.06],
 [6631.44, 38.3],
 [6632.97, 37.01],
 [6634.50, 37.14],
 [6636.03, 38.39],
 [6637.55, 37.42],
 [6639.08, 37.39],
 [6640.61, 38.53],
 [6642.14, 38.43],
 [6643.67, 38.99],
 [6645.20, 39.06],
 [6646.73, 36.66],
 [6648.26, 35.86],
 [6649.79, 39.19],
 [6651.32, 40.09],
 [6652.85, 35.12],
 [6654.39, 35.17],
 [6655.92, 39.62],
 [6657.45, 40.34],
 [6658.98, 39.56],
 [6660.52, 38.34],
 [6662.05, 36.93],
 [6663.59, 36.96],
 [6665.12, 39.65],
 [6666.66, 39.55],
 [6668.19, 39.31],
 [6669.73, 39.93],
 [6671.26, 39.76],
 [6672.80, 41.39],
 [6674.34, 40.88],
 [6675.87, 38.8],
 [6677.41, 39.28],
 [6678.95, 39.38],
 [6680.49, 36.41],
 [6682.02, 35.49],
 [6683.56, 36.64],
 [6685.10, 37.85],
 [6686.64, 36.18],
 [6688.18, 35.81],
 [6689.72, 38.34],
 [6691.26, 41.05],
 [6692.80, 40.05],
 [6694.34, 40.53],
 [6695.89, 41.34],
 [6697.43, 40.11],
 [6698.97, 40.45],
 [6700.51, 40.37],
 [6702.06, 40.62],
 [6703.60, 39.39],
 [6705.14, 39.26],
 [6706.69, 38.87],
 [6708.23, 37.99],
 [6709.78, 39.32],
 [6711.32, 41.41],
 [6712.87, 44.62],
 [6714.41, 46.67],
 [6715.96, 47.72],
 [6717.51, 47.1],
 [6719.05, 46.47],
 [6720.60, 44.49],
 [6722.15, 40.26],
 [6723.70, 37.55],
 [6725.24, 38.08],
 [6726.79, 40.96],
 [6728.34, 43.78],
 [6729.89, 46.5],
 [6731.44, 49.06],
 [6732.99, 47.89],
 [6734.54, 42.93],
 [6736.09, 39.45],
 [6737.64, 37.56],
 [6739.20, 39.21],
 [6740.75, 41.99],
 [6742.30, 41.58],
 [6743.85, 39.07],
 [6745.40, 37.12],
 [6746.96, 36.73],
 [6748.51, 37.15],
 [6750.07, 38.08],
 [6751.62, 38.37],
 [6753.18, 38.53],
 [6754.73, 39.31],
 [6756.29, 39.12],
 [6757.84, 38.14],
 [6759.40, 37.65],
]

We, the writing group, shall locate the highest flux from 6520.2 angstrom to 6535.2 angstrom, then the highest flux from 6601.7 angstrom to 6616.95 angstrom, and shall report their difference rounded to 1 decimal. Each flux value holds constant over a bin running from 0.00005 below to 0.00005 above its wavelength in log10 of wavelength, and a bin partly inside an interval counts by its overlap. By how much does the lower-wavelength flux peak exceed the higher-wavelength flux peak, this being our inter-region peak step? -1.8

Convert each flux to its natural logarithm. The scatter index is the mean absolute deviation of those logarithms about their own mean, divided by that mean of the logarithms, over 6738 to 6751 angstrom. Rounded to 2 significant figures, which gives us 0.011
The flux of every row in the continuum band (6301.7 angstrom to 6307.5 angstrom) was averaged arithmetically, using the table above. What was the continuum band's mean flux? 37.8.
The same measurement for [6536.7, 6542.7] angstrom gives 38.6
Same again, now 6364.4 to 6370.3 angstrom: 36.2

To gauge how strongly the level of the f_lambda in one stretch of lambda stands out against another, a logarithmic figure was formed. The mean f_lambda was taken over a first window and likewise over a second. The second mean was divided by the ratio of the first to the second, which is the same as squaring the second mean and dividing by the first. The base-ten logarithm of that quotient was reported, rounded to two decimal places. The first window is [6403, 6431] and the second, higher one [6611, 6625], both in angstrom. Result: 1.60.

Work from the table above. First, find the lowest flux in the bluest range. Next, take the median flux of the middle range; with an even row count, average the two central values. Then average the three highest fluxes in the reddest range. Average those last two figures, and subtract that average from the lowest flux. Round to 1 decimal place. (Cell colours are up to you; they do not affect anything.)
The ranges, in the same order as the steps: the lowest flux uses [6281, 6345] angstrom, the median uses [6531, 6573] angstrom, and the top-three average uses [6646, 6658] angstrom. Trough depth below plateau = -8.0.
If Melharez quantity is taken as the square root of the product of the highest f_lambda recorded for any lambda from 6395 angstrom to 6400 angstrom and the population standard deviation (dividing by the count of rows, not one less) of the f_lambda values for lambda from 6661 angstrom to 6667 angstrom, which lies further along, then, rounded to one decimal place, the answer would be 7.1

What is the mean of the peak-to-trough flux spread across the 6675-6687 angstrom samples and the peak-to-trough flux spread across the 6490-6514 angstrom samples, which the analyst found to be 4.5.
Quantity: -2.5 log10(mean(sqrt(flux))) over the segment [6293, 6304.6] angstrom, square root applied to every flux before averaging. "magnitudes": -1.97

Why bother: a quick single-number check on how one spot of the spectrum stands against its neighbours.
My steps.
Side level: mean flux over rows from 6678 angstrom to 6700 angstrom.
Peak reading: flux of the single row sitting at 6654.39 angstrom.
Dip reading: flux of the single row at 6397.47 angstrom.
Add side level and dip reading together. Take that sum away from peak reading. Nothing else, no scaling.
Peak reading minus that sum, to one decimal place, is -38.4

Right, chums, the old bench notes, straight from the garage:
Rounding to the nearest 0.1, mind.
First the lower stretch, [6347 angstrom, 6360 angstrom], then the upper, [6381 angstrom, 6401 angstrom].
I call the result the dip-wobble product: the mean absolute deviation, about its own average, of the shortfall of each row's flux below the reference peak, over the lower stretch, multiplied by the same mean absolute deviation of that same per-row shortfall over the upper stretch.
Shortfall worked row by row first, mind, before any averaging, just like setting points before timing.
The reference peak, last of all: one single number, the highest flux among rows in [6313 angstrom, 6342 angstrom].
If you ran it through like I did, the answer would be 0.7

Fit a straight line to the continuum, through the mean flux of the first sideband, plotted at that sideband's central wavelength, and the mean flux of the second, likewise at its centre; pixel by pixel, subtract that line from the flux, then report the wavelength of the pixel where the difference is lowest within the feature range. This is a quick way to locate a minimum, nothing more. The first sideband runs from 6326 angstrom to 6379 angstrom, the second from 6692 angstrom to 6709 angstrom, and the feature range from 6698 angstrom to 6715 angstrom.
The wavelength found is 6708.23 angstrom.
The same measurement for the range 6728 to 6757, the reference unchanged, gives 6746.96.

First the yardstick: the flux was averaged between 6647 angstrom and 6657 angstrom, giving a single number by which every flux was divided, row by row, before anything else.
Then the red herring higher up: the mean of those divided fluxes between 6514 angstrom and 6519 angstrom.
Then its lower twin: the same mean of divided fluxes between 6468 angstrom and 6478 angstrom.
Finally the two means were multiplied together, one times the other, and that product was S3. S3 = 1.02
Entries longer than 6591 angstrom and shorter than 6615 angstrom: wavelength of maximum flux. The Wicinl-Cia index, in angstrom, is 6611.62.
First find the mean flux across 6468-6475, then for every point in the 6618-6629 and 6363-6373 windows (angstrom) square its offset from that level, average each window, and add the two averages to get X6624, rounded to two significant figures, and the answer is 14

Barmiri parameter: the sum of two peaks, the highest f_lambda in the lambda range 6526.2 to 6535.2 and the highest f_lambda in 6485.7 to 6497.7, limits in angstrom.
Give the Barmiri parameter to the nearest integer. 81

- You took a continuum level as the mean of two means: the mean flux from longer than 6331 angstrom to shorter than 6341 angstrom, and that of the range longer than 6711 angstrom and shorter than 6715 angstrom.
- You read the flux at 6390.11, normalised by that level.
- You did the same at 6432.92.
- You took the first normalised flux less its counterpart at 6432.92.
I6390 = -0.020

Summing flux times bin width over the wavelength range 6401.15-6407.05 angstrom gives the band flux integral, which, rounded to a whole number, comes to 219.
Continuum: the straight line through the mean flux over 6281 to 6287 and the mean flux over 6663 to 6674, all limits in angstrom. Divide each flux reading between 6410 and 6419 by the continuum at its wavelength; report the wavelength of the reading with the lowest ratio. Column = 6413.69 angstrom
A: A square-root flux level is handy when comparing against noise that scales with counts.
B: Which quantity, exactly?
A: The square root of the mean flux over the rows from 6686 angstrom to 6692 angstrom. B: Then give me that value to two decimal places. 6.15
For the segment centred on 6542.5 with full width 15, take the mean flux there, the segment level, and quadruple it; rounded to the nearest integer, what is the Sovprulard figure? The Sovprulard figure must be 169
